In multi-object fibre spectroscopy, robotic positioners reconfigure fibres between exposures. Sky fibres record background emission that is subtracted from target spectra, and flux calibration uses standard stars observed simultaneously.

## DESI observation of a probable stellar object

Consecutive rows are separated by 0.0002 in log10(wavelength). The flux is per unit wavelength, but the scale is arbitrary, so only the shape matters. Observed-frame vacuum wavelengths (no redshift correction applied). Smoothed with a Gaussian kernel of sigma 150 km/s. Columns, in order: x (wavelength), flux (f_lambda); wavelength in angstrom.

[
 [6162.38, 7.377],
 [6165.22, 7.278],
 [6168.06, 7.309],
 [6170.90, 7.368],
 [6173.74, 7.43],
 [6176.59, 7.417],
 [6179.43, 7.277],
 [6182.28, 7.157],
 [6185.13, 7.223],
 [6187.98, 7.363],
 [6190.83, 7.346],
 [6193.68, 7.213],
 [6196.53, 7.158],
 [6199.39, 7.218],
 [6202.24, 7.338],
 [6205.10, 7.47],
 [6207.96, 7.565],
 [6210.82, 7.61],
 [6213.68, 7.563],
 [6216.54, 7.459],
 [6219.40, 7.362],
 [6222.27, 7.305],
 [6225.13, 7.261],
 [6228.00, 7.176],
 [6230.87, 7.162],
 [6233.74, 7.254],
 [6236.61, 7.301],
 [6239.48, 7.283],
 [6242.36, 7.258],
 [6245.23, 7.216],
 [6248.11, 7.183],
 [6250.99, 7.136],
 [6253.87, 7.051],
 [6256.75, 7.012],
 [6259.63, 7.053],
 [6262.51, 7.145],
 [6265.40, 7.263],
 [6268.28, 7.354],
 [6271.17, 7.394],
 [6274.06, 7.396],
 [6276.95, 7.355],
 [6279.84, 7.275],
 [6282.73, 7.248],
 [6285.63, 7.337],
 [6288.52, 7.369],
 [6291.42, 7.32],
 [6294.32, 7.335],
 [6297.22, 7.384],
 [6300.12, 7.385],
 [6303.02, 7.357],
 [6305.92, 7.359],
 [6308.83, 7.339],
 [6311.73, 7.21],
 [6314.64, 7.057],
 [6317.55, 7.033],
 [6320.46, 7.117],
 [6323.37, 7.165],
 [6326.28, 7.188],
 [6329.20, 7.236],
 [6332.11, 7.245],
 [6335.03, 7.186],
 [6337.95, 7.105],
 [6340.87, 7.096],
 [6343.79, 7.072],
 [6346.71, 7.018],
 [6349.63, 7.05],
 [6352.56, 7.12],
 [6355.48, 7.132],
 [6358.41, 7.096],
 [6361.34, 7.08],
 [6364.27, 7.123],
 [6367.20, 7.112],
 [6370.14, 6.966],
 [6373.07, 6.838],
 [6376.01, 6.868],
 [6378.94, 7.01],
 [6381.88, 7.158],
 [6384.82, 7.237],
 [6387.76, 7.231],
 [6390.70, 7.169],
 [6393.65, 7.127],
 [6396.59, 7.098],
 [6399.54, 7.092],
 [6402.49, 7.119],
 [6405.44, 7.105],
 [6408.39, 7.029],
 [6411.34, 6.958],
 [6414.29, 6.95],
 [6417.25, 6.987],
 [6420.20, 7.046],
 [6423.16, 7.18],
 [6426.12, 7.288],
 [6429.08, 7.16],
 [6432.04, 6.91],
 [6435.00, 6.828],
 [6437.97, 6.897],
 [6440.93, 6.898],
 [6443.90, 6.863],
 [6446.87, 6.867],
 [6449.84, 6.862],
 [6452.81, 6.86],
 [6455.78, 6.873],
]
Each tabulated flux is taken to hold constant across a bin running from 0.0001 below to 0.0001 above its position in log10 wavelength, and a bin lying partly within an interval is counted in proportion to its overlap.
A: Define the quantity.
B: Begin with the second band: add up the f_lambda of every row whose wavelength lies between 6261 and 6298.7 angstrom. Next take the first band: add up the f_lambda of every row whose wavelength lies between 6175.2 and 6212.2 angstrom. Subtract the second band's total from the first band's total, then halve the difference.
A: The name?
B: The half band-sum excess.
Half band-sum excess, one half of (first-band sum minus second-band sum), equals 0.1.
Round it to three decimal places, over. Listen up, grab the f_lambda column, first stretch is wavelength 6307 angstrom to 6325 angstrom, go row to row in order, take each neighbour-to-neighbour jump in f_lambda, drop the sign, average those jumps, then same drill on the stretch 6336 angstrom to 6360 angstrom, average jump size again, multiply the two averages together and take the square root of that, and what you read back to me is 0.054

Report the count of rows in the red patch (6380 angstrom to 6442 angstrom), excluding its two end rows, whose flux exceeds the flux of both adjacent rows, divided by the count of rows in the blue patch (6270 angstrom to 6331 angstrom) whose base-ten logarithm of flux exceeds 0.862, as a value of 0.25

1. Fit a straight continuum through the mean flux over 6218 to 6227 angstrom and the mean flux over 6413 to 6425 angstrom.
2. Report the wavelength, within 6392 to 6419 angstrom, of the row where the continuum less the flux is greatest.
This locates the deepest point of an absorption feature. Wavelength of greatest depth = 6414.29 angstrom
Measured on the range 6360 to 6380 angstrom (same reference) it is 6373.07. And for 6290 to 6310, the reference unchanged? 6291.42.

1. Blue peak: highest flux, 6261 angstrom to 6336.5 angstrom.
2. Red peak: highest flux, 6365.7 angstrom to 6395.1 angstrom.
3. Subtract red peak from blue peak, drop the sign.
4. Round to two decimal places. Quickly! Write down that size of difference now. 0.16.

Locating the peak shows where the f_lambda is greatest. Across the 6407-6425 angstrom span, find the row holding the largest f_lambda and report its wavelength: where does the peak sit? 6423.16 angstrom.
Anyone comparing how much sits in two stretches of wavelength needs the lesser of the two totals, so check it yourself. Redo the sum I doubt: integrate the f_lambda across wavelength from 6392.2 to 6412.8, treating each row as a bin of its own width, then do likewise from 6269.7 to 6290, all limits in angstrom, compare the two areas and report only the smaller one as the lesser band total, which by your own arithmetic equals 146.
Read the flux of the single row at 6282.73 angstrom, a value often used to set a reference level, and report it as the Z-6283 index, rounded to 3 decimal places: 7.248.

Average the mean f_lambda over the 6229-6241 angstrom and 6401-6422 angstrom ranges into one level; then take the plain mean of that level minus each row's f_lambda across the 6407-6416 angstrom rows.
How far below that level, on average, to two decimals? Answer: 0.16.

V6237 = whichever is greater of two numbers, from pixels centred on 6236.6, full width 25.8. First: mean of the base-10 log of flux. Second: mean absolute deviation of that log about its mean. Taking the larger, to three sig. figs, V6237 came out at 0.859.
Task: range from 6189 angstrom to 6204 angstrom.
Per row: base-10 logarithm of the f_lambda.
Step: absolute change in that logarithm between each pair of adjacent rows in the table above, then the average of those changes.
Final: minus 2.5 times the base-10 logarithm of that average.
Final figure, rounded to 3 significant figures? 5.65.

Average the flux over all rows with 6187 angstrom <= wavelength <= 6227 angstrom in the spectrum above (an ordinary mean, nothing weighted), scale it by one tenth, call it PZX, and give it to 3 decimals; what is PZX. 0.737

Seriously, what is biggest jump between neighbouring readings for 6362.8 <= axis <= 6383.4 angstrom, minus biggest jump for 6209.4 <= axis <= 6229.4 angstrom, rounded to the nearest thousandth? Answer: 0.044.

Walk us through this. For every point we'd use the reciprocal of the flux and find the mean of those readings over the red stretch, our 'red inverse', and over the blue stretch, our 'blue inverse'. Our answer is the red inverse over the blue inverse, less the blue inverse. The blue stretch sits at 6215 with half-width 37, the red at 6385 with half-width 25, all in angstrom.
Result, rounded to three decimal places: 0.894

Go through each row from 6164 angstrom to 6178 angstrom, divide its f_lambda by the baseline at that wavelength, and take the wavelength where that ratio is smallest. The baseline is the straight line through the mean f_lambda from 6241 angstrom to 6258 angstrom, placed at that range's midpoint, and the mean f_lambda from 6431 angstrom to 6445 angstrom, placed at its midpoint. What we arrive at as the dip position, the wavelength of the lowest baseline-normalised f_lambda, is 6165.22 angstrom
